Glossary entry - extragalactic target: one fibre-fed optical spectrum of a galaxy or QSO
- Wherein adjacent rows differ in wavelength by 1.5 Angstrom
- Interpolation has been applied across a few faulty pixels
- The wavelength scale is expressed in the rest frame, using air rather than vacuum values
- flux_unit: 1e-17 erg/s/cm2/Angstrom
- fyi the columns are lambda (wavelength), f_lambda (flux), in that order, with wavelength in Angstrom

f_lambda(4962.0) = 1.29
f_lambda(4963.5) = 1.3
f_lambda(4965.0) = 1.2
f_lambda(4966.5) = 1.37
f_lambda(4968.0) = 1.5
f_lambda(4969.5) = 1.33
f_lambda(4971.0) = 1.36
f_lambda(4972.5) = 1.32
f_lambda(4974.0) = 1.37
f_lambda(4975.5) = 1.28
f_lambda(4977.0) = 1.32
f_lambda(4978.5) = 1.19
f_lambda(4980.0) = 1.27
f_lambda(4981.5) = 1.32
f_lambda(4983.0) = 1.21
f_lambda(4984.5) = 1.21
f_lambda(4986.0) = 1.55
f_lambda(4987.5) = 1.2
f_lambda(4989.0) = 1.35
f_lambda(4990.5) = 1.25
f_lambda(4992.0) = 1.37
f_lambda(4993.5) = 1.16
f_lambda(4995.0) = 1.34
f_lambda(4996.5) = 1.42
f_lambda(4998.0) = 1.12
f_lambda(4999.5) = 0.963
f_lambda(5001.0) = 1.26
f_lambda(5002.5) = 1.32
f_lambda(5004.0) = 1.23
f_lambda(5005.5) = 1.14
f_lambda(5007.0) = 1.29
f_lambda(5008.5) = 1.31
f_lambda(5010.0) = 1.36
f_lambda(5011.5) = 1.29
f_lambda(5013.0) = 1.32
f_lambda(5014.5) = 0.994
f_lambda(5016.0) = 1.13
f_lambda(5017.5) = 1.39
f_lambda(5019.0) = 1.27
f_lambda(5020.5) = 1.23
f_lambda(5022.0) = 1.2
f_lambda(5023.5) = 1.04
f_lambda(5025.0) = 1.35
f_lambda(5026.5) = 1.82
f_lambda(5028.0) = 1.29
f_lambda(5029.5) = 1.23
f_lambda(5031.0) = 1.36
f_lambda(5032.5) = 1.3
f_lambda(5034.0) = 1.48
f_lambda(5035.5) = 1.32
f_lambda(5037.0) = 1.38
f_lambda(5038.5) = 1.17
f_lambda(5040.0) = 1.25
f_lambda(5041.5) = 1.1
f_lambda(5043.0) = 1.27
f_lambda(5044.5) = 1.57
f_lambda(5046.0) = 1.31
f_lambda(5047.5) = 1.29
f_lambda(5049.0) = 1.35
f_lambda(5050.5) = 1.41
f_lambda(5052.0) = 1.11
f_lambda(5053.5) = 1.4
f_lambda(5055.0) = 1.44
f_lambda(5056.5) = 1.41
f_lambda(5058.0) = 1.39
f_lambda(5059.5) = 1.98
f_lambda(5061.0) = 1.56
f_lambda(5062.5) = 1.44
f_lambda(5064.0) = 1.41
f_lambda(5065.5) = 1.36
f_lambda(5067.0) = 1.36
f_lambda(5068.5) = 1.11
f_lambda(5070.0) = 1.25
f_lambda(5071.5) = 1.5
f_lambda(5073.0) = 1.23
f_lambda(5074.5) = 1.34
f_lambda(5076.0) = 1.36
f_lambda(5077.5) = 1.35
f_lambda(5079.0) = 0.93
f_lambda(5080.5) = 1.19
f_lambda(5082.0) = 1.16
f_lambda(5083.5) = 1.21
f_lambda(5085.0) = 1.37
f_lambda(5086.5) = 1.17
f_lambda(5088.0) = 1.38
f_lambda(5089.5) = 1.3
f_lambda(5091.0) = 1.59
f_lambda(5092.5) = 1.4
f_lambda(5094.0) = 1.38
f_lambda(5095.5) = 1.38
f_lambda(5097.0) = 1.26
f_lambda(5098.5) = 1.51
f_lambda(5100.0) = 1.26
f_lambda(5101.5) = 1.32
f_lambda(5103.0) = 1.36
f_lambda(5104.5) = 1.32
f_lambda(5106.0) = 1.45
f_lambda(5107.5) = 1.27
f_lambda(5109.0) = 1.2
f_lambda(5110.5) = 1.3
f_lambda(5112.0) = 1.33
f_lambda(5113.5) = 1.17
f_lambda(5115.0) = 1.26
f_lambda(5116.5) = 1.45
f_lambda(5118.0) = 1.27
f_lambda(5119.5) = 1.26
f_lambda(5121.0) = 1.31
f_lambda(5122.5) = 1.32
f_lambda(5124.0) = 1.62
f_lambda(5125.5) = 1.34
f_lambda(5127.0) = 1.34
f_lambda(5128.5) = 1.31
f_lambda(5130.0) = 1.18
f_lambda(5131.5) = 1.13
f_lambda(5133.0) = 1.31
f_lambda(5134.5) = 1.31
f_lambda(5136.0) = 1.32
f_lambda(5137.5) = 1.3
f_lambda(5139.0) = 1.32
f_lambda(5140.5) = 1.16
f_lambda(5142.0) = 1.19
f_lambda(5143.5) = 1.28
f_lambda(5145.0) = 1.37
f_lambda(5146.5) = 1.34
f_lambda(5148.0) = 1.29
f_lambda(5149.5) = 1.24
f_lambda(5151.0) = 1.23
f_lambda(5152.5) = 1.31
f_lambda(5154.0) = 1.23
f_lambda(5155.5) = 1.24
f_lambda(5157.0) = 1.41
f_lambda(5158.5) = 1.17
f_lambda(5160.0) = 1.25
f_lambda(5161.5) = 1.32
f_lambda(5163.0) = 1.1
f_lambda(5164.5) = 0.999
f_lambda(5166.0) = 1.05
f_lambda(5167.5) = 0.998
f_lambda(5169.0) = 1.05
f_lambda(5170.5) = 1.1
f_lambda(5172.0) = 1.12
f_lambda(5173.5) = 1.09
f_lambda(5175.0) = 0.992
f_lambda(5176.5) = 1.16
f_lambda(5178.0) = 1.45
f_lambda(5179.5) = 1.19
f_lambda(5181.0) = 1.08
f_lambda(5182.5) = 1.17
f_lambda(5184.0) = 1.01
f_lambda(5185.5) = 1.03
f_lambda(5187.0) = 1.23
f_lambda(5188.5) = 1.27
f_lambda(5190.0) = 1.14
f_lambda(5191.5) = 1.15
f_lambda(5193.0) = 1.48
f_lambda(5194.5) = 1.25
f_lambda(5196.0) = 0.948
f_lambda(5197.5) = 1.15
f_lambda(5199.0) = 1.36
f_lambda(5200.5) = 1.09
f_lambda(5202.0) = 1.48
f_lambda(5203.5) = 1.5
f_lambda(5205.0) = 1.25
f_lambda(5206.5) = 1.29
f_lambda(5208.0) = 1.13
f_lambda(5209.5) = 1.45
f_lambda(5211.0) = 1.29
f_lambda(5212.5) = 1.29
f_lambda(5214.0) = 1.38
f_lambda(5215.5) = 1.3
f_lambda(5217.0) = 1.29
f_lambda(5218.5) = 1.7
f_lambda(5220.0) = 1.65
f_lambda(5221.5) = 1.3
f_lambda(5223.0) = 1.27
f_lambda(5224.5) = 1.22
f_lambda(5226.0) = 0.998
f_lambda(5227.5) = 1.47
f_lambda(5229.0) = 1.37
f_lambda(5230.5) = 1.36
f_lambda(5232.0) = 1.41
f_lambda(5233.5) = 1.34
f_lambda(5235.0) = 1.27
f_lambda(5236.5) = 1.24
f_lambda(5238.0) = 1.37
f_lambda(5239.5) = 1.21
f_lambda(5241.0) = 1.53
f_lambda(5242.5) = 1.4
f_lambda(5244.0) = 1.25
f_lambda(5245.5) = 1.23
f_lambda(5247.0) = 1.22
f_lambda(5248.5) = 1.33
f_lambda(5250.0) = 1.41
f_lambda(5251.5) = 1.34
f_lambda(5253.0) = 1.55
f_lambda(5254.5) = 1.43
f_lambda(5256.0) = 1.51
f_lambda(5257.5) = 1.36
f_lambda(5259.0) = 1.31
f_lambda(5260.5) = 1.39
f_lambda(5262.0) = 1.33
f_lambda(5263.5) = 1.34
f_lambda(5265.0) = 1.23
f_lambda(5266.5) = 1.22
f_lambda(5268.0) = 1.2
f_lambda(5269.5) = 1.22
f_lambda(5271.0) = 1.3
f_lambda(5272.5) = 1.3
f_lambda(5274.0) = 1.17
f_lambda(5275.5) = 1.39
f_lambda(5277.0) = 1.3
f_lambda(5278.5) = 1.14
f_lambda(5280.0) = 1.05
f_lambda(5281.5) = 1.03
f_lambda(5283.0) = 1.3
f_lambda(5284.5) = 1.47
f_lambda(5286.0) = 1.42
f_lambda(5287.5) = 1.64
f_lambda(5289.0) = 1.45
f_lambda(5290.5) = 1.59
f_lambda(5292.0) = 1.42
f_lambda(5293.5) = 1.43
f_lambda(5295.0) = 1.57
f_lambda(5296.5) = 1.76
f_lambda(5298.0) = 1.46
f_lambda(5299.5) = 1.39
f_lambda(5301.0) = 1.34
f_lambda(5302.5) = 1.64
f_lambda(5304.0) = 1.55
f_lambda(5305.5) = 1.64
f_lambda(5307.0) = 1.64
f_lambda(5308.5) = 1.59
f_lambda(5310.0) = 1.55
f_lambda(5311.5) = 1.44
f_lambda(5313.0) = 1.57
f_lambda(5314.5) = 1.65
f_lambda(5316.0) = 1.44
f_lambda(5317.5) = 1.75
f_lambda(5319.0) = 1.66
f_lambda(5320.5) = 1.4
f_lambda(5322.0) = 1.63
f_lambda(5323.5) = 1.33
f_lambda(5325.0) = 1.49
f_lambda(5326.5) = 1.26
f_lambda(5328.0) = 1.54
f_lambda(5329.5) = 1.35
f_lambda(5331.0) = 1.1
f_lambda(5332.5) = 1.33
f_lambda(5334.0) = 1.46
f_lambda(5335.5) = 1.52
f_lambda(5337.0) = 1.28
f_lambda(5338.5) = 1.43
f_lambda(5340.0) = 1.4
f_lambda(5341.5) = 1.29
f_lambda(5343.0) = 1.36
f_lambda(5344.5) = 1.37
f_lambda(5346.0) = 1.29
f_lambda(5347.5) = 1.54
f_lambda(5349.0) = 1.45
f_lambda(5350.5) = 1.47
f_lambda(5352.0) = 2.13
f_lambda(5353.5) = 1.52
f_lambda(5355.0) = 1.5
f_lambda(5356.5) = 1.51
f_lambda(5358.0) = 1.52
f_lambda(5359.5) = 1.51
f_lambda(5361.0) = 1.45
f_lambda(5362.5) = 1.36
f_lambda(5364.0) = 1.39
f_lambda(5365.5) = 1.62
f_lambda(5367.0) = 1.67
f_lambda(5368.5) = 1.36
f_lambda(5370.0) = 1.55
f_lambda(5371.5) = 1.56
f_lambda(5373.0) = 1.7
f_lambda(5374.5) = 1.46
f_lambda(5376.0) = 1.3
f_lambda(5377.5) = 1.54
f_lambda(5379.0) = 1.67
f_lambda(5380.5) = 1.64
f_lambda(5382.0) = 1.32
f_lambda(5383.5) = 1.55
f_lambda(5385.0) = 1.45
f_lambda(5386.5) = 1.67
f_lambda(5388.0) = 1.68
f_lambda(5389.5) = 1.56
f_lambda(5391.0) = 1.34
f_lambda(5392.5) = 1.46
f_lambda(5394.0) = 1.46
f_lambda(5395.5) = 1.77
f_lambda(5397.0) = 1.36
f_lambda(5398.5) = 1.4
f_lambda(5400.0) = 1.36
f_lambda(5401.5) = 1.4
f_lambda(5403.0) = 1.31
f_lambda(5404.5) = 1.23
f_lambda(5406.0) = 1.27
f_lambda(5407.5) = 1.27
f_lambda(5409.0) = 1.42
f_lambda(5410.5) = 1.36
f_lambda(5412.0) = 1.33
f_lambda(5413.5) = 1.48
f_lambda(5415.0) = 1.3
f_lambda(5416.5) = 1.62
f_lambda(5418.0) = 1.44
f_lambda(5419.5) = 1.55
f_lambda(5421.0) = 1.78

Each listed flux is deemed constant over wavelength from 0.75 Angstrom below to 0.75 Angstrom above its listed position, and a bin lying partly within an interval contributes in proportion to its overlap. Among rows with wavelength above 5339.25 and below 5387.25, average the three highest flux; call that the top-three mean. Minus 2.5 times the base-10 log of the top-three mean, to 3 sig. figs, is -0.658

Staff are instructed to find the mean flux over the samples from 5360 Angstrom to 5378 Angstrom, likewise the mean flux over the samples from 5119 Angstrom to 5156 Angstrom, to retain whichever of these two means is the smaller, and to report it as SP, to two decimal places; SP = 1.29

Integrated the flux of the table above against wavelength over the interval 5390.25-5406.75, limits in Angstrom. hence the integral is 23.0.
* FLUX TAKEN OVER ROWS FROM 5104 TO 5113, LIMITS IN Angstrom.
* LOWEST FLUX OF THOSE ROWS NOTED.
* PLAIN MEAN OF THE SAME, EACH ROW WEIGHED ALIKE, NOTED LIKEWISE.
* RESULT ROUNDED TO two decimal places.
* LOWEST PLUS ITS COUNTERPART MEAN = 2.51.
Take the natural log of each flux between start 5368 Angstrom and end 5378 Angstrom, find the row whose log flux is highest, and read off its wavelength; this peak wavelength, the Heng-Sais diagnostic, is 5373.0 Angstrom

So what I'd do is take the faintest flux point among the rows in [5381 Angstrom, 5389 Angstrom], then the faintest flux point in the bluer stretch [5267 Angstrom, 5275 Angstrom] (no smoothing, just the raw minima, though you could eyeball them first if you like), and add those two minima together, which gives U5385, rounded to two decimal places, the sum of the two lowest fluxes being 2.49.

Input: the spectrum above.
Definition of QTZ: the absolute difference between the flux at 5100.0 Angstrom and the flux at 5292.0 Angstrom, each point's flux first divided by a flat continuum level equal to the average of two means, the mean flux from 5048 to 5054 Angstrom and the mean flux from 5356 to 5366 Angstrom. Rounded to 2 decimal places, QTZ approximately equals 0.11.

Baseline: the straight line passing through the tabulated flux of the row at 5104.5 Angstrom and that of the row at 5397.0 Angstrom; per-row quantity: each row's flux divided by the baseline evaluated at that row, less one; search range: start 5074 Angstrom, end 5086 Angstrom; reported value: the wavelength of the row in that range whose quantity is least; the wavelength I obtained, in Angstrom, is 5079.0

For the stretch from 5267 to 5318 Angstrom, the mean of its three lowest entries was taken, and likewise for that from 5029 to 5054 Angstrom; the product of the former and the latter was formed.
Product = 1.21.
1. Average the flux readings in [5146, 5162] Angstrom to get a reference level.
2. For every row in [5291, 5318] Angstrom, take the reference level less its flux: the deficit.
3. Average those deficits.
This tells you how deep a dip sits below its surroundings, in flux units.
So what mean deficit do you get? -0.271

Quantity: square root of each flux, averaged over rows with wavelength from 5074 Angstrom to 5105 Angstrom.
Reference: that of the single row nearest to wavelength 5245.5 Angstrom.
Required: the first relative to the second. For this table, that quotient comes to 1.03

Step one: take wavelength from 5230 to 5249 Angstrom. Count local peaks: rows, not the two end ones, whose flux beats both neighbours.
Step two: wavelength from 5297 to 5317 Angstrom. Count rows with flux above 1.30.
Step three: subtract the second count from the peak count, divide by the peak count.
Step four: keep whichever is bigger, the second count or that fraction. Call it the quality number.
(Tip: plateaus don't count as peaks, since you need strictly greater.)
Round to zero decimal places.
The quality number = 13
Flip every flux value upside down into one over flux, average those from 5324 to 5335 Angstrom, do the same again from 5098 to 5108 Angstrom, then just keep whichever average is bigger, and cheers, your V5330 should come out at 0.74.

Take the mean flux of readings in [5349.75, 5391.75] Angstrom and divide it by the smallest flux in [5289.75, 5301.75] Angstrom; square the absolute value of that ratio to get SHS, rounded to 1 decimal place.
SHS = 1.3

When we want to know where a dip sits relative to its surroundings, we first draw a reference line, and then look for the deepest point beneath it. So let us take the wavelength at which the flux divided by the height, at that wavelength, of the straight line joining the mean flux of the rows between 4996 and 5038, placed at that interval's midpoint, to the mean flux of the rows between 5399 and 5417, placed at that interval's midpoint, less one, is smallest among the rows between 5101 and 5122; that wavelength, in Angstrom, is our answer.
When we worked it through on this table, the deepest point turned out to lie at 5113.5 Angstrom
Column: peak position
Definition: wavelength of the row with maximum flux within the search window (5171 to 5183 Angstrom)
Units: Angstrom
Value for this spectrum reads 5178.0 Angstrom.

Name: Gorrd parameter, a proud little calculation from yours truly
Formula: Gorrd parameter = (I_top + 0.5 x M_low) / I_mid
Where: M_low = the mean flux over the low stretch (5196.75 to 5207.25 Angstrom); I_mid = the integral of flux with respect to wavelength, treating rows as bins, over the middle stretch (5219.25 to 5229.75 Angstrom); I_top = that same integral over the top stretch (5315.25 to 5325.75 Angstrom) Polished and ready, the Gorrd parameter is 1.20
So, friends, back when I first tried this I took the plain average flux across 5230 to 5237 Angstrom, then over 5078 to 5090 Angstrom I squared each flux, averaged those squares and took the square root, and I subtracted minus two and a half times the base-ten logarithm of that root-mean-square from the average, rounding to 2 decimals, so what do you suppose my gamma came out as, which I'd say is 1.54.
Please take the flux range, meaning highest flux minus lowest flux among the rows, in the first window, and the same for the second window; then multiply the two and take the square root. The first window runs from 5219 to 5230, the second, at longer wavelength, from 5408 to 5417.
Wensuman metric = 0.457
